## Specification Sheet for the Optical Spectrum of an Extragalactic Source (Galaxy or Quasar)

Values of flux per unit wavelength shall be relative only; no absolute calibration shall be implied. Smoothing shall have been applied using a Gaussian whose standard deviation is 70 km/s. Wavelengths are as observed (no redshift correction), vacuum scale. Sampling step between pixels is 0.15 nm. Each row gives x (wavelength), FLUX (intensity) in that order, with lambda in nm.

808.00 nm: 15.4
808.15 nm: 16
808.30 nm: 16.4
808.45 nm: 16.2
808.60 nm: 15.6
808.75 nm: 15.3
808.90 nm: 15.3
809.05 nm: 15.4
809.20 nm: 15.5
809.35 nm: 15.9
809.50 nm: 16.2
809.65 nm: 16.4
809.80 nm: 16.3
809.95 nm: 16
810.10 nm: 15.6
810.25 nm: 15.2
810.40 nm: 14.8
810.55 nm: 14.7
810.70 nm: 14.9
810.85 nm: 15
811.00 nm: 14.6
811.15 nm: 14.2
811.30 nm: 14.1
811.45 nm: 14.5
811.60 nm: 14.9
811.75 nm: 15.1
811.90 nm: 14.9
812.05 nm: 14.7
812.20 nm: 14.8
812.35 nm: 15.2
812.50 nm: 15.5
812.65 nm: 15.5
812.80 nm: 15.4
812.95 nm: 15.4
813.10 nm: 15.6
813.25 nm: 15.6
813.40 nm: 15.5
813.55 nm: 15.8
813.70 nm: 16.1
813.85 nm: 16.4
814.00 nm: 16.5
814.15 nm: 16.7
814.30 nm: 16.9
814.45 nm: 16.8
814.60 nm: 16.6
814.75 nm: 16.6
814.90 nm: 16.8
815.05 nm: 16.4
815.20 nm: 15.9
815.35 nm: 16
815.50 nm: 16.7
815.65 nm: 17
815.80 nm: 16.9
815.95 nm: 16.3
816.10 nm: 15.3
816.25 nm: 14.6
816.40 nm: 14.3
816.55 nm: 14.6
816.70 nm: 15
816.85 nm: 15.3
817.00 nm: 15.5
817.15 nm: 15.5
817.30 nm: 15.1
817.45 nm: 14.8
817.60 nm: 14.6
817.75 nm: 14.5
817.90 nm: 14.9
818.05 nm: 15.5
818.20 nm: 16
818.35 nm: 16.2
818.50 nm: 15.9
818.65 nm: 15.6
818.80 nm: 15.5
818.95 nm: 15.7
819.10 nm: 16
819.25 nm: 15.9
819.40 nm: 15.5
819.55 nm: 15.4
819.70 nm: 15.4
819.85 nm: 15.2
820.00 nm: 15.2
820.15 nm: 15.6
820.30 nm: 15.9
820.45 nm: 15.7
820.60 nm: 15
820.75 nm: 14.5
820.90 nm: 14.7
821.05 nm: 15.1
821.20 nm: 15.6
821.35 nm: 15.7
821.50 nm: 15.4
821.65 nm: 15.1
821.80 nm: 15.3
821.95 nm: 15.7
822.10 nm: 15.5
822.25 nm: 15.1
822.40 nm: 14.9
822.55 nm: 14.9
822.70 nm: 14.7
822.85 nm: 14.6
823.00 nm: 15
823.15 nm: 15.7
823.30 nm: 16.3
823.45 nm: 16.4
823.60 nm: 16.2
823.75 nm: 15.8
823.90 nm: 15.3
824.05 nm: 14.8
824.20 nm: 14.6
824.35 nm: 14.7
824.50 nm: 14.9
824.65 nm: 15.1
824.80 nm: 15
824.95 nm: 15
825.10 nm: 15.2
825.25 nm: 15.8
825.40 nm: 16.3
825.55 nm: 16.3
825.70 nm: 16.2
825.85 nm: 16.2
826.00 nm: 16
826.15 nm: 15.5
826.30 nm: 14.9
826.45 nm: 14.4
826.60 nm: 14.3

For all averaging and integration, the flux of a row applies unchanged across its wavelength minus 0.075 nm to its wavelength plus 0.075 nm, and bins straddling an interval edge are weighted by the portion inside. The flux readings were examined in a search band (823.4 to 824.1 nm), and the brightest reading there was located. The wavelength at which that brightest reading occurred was 823.45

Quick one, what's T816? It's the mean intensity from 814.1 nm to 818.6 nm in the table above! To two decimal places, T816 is 15.77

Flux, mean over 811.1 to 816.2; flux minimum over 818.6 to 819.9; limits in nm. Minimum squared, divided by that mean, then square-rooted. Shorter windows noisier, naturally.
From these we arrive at 3.83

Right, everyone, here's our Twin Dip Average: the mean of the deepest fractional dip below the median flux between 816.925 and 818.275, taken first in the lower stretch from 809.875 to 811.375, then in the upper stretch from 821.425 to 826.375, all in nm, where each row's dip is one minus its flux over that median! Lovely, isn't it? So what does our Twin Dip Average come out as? 0.050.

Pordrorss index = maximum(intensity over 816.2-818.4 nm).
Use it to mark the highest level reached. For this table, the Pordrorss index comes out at 16.2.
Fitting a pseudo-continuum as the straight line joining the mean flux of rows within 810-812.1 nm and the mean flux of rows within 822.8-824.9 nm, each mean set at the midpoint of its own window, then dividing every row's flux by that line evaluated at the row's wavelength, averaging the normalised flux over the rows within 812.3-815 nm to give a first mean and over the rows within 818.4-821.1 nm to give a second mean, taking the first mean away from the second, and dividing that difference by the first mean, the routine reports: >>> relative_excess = -0.054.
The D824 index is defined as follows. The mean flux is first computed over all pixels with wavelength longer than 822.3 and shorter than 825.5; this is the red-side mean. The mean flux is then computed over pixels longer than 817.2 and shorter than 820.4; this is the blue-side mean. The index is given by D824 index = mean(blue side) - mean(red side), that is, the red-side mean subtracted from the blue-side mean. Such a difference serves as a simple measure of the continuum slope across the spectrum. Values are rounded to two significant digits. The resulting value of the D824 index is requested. 0.15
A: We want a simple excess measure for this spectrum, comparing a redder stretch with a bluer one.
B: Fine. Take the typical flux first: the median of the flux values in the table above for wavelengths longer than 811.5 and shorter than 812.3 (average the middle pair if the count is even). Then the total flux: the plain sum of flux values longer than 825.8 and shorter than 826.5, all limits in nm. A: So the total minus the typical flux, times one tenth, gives 6.2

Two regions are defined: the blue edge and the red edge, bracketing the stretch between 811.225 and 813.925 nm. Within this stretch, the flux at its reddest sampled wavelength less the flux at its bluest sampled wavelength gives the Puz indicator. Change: 2.3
